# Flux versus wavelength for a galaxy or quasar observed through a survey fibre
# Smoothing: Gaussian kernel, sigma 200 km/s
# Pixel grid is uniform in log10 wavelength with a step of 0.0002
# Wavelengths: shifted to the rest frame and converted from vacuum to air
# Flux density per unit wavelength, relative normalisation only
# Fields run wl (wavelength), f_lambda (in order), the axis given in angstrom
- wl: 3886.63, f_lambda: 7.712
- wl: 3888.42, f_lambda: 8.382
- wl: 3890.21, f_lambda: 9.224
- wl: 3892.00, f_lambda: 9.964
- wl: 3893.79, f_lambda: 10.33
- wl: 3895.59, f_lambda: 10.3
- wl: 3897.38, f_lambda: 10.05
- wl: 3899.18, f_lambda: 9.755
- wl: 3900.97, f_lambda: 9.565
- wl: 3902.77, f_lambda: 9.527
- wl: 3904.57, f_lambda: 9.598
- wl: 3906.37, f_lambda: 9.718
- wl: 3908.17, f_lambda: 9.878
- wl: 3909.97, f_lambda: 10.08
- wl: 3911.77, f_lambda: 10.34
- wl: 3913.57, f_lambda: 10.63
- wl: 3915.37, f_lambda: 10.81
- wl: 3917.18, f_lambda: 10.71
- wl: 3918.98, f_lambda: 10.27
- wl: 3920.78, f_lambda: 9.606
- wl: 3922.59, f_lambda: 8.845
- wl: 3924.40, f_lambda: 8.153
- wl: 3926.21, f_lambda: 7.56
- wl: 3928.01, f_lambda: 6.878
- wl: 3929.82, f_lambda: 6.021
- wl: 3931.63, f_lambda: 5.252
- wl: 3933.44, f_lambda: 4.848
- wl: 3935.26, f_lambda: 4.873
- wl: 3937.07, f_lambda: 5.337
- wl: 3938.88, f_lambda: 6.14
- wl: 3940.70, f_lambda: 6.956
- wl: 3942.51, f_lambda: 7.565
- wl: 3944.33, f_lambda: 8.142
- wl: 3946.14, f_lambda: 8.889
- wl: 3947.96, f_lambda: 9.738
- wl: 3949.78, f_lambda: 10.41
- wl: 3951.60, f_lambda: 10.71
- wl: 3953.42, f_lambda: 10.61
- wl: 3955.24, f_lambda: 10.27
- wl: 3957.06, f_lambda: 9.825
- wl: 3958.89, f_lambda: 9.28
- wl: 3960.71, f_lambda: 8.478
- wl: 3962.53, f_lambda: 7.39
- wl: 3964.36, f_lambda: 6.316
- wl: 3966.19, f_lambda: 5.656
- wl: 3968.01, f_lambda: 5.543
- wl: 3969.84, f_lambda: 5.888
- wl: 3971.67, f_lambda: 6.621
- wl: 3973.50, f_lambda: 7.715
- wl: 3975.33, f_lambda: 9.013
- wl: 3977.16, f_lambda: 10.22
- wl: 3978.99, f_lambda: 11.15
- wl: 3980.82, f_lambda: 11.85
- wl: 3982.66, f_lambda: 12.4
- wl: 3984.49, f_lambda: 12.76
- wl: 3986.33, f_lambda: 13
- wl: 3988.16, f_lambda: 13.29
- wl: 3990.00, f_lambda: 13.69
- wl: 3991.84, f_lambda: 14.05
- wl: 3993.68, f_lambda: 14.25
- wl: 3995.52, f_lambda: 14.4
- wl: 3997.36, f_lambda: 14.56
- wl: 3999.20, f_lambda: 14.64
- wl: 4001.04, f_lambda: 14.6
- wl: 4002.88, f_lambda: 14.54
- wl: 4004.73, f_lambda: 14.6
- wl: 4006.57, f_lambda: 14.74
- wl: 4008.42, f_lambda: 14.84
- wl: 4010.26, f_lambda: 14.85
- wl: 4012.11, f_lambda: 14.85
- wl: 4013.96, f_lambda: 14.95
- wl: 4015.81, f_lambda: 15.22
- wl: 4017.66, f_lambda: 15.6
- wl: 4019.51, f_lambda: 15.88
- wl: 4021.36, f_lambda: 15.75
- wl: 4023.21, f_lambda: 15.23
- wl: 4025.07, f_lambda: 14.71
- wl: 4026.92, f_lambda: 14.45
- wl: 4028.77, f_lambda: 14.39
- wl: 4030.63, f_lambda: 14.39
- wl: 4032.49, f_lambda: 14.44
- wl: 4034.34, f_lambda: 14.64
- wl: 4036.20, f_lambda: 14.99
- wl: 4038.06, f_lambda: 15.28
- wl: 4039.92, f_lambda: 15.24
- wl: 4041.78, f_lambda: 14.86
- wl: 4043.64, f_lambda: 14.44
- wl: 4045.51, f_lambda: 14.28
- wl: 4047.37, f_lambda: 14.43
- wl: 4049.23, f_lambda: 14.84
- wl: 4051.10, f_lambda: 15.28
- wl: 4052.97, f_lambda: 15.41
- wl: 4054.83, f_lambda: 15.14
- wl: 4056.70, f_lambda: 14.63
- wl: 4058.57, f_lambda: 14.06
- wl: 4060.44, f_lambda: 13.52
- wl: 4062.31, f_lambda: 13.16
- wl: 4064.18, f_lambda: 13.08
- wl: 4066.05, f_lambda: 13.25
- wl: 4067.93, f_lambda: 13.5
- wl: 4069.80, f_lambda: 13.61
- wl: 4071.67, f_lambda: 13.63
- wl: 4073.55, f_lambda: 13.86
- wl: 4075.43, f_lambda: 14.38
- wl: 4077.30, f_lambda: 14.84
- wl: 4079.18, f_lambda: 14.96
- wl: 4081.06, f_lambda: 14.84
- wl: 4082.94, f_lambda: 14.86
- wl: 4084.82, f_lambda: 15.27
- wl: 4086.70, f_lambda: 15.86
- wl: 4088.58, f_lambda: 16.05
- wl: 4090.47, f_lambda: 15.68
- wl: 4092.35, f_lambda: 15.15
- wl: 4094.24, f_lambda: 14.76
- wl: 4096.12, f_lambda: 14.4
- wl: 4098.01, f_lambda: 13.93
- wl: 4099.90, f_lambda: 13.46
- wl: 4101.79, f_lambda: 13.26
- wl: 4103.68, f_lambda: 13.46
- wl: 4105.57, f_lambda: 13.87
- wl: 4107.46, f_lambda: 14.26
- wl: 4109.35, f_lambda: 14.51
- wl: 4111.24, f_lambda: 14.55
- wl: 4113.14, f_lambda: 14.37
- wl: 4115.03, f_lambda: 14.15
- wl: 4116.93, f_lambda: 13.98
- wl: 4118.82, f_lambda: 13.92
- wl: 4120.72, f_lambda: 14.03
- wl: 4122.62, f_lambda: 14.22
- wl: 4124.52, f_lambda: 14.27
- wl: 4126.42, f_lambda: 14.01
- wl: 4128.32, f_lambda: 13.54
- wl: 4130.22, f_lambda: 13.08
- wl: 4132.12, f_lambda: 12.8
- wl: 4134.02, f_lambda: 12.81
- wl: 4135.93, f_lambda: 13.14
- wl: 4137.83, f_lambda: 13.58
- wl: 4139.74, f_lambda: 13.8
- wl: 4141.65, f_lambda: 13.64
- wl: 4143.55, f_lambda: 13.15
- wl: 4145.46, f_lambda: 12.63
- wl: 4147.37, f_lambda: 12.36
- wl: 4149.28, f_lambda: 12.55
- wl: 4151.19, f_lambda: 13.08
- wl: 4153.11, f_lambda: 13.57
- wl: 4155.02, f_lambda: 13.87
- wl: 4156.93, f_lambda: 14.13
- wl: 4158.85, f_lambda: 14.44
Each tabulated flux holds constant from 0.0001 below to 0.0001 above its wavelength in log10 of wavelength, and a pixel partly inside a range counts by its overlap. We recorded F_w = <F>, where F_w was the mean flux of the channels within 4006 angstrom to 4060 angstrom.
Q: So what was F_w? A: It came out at 14.9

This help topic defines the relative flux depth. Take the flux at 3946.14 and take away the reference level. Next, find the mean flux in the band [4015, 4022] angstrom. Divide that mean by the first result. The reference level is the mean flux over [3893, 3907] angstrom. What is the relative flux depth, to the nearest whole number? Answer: -16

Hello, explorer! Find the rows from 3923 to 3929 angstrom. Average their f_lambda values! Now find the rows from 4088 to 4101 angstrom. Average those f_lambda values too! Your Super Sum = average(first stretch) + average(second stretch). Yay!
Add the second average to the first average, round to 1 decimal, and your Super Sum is 22.3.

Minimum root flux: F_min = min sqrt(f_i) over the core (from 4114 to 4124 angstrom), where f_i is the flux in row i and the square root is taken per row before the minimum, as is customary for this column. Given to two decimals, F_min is 3.73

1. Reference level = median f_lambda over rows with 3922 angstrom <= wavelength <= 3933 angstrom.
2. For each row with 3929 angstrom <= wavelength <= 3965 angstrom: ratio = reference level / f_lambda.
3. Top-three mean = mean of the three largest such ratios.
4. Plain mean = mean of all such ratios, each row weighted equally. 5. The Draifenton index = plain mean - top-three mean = -0.46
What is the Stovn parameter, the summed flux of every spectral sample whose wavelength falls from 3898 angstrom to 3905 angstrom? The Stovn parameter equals 38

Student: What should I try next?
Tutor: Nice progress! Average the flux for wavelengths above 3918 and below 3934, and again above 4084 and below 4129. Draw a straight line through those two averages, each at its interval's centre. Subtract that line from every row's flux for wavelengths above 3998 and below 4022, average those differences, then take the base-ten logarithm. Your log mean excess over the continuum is 0.63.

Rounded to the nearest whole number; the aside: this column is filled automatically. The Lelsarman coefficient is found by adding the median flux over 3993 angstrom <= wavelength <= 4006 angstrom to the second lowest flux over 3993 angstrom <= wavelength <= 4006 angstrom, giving 29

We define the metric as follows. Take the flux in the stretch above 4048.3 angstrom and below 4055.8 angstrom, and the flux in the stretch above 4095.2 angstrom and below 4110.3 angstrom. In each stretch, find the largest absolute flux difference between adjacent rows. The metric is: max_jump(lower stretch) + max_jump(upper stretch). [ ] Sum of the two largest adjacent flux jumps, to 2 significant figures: 0.91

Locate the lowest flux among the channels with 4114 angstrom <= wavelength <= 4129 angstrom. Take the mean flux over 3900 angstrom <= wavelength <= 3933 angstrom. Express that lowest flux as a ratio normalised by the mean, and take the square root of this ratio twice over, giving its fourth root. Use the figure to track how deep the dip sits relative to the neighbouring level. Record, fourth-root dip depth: 1.11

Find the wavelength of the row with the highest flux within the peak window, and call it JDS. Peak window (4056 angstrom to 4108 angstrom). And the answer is 4088.58 angstrom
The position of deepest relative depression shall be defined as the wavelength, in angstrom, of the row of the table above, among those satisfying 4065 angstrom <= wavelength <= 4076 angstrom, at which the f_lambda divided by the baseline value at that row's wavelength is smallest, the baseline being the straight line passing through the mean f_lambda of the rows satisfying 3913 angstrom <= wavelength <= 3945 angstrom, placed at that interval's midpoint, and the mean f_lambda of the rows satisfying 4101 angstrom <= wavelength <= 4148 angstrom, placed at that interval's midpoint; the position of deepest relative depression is 4066.05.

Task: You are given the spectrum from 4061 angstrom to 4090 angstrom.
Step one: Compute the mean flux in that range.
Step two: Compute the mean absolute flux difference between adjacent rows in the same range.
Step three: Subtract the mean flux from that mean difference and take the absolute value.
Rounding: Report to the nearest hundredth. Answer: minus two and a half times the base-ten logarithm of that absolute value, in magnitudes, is -2.87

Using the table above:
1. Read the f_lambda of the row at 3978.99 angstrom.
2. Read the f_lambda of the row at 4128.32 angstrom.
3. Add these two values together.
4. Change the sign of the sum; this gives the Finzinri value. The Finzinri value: -24.7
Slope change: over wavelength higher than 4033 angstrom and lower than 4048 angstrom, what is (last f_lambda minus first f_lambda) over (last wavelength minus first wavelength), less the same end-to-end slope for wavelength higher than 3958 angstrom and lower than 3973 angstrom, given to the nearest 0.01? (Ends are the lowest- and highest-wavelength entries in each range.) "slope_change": 0.19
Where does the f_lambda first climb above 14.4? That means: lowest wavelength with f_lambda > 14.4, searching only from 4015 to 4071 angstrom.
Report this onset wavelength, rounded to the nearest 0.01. 4015.81 angstrom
